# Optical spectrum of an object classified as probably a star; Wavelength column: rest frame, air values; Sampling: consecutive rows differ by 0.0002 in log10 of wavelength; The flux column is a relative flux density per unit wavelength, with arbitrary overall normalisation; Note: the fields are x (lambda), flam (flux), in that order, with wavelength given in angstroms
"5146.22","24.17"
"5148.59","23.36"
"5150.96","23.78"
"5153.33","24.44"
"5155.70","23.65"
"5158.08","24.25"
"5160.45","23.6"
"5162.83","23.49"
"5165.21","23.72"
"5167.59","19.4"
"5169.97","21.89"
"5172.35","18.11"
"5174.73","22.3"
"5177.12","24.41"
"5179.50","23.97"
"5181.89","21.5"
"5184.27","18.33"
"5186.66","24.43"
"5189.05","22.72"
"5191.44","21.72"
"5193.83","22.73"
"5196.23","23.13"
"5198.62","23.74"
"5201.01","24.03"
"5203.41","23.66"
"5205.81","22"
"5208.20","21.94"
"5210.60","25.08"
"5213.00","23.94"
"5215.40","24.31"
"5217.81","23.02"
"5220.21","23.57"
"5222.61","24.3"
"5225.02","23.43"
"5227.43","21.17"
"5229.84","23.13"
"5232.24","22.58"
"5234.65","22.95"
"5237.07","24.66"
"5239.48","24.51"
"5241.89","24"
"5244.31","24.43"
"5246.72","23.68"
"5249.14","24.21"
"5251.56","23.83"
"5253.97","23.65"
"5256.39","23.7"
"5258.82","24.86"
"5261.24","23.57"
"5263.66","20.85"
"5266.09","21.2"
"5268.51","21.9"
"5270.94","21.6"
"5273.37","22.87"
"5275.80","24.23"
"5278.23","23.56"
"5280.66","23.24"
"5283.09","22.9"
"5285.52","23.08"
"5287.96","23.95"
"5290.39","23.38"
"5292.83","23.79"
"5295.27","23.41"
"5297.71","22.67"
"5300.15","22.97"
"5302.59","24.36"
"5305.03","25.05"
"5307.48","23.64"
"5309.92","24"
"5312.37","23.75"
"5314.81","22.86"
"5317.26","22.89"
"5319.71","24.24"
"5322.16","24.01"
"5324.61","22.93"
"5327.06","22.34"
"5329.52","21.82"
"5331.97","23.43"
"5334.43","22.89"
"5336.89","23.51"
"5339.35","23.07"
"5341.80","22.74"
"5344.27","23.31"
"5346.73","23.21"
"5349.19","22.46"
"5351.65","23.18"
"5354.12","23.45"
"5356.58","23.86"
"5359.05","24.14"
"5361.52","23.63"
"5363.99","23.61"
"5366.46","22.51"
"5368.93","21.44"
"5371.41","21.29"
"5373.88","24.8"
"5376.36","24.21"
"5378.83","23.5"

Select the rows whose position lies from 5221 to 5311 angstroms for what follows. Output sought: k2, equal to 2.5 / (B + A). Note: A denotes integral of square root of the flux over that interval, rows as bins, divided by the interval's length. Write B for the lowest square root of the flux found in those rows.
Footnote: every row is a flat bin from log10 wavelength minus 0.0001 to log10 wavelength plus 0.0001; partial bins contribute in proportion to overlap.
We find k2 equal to 0.266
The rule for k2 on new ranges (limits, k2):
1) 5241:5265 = 0.265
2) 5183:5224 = 0.275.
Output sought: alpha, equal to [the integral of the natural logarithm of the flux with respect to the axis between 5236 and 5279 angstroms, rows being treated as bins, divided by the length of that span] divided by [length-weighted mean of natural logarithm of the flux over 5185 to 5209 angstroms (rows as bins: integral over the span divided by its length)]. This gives 1.01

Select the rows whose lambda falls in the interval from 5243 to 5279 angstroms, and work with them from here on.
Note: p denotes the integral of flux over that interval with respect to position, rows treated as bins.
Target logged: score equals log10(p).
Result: 2.92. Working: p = 835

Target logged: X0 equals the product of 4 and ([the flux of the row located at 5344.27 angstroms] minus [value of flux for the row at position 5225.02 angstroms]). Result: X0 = 0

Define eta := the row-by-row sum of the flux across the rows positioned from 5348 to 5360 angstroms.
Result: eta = 117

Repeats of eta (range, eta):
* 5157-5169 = 114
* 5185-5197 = 115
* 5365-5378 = 114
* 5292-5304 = 117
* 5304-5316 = 119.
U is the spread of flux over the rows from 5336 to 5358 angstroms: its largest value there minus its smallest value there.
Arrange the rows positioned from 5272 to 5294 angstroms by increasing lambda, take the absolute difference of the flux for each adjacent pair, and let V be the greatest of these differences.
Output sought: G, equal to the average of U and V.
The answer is 1.4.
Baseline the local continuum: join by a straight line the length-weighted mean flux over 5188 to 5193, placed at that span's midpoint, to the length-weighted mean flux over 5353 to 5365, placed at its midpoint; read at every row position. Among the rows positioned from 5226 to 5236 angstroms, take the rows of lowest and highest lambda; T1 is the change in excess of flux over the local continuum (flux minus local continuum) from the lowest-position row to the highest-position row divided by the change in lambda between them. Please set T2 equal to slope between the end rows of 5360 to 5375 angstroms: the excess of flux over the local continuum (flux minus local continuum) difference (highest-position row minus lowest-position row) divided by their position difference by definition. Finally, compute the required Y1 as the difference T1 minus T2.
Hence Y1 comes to 0.2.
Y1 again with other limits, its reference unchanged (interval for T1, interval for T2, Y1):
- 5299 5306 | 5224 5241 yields 0.4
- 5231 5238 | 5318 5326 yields 0.7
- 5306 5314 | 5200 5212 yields -0.1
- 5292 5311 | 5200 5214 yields 0.0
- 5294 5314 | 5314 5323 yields -0.1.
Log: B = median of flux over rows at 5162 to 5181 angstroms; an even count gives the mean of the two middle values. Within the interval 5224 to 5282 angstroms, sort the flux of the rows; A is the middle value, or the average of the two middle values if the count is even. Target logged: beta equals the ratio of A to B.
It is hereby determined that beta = 1.03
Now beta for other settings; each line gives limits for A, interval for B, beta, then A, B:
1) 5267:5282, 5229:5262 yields 0.97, 23.1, 23.8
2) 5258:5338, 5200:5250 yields 0.99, 23.4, 23.7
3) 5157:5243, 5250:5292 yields 1.00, 23.5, 23.4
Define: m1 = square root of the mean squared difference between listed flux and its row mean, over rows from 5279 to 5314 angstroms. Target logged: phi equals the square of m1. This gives 0.38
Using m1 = 0.61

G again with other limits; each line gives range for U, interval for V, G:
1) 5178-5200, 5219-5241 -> 4.2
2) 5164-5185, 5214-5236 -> 4.3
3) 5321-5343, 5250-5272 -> 2.5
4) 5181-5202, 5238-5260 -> 3.6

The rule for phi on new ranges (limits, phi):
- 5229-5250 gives 0.50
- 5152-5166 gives 0.13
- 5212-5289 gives 1.06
